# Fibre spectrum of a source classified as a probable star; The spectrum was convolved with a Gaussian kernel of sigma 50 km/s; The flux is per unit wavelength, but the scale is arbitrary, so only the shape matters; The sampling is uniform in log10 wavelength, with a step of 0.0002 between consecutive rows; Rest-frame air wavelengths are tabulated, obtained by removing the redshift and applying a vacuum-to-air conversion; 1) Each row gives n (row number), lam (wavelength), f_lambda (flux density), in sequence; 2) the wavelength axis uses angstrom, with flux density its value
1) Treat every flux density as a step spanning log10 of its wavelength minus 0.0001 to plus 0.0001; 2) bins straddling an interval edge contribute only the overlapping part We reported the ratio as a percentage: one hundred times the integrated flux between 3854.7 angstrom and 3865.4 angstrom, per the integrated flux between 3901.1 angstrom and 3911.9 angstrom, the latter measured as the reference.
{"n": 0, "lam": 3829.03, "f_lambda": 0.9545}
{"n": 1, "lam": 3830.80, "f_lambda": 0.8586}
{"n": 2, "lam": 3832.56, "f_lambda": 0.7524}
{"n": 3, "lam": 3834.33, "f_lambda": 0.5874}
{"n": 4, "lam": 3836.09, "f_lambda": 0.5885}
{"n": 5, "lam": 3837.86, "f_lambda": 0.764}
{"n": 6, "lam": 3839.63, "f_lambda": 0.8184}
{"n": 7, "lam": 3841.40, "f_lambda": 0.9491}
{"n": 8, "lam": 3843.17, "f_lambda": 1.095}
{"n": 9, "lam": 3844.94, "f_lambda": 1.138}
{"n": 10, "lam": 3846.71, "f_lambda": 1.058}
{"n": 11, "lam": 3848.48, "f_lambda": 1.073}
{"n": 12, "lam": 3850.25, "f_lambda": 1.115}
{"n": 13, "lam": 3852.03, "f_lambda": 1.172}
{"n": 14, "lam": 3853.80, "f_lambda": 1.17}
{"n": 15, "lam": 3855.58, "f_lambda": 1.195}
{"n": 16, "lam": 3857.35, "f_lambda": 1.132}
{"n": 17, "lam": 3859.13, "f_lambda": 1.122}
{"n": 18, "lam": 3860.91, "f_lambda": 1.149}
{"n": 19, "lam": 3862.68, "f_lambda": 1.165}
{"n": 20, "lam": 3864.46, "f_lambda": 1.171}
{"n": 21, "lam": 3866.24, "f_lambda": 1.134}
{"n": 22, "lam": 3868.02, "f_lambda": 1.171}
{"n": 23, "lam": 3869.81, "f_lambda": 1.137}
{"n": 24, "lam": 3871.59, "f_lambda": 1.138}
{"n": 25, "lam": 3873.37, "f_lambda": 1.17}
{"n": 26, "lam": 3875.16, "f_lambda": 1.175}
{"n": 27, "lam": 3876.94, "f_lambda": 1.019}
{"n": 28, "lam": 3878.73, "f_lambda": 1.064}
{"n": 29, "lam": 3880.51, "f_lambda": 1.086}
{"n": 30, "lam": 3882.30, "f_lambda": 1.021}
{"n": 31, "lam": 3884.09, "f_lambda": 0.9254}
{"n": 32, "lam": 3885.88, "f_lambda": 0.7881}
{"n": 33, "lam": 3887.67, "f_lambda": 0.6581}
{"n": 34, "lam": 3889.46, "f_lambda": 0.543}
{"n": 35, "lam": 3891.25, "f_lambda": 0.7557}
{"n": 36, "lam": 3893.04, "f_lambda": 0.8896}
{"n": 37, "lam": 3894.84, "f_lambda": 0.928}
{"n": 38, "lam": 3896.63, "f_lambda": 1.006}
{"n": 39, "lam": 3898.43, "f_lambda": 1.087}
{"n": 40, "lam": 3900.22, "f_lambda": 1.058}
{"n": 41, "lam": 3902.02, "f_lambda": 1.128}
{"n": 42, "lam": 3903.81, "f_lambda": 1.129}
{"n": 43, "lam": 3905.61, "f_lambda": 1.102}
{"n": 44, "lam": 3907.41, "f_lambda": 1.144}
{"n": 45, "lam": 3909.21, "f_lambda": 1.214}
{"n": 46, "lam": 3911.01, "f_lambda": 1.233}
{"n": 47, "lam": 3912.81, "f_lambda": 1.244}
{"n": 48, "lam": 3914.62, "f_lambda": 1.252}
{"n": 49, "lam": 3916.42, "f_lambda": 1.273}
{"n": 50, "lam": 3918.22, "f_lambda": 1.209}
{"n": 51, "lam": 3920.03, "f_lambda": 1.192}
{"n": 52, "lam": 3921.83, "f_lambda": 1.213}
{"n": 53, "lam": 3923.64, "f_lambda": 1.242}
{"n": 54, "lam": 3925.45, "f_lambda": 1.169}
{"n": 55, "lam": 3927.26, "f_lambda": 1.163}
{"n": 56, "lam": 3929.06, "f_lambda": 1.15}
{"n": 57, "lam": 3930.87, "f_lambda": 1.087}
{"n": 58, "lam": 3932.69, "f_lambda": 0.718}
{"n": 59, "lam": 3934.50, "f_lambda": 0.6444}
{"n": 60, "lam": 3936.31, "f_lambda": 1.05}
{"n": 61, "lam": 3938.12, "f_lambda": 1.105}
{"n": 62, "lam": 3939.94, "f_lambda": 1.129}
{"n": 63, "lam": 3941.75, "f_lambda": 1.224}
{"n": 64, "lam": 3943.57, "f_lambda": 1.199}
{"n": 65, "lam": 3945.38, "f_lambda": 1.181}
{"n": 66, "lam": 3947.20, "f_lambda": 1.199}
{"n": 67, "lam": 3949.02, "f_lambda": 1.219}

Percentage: 99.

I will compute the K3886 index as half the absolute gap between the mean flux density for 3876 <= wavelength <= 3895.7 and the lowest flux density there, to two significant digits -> 0.17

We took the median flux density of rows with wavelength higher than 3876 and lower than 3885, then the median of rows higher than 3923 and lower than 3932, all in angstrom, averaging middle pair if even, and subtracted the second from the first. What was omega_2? -0.14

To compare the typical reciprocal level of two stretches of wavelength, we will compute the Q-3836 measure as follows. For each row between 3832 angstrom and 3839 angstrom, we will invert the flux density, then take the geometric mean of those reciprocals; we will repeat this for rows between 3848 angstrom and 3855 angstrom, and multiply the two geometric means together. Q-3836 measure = 1.32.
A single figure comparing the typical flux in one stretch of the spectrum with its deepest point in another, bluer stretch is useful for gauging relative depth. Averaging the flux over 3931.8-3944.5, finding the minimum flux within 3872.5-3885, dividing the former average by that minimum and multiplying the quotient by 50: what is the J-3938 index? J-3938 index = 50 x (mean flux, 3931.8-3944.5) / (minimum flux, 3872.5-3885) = 55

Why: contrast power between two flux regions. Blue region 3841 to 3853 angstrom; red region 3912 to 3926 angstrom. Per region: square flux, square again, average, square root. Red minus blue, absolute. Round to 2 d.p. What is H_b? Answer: 0.31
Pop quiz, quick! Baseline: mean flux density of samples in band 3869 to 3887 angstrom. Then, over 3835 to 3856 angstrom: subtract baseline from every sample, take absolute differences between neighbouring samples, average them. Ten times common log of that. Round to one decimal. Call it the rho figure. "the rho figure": -11.5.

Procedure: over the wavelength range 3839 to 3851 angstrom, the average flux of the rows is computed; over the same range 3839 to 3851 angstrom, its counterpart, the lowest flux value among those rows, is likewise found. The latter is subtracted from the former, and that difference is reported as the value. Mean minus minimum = 0.22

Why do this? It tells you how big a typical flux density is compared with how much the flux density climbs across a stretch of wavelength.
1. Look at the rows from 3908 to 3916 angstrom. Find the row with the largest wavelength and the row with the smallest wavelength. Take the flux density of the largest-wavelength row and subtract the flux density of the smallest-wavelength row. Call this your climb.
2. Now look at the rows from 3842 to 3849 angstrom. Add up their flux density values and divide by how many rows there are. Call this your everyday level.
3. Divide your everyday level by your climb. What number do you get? 29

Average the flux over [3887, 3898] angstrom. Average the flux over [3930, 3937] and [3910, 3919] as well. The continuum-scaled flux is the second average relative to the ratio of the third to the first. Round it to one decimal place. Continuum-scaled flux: 0.6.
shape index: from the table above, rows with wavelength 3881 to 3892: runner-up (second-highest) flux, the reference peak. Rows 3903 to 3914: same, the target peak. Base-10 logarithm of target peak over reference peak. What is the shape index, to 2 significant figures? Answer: 0.12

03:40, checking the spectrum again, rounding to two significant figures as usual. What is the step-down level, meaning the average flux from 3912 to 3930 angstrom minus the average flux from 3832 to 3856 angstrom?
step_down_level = 0.25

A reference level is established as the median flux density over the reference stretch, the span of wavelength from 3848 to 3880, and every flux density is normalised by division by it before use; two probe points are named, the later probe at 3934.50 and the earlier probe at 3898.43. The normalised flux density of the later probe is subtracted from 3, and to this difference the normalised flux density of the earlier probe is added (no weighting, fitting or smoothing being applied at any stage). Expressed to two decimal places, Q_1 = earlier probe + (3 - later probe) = 3.39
